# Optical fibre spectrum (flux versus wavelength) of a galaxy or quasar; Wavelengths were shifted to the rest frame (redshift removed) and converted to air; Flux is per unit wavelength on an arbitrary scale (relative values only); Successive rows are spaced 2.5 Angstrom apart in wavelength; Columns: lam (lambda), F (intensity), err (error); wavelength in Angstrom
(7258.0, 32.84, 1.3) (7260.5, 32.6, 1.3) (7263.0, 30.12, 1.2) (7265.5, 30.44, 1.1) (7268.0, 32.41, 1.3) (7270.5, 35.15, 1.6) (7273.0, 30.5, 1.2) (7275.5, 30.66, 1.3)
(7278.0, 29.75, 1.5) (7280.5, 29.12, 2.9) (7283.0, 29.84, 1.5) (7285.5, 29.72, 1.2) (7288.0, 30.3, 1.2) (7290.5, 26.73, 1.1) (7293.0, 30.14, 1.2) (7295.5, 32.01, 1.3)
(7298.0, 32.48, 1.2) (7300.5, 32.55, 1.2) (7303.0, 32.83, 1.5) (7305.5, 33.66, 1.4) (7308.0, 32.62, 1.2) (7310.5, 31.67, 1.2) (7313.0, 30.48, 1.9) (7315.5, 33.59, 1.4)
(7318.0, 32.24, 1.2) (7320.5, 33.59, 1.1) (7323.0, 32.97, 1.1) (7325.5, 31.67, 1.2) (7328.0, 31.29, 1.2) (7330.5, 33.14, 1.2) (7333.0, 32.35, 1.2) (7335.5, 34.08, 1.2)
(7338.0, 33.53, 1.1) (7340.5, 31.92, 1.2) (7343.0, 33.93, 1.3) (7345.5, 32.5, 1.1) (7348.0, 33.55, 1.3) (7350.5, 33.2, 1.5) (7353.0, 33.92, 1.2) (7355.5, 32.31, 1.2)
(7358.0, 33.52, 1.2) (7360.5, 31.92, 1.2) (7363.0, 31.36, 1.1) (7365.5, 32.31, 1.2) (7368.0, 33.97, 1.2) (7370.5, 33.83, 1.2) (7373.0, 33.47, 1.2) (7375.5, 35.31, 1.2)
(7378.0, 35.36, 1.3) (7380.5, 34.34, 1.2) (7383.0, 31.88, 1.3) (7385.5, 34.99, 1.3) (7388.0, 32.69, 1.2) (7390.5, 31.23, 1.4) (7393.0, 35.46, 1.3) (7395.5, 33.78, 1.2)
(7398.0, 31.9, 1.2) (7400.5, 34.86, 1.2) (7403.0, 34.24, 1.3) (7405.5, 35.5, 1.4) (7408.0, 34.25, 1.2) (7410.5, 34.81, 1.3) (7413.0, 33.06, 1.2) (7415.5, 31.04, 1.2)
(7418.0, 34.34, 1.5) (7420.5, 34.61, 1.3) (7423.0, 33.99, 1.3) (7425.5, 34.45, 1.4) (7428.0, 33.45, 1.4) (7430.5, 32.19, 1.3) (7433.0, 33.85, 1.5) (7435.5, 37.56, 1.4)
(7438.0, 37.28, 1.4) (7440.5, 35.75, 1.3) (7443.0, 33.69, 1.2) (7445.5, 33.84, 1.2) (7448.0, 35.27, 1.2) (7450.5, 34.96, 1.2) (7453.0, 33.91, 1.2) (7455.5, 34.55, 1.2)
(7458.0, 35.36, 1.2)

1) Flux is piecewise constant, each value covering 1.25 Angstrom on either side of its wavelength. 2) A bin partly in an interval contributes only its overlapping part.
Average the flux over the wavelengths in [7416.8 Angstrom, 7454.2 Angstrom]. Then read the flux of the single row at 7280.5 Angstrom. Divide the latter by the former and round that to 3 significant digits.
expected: 0.841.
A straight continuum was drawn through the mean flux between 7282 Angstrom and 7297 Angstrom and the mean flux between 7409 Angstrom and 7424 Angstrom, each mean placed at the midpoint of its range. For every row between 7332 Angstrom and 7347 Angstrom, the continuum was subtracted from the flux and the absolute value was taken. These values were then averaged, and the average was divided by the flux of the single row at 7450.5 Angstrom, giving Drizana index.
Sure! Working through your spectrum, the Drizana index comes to 0.05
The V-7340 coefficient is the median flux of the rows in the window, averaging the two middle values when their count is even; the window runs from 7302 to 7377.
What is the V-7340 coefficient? 33.1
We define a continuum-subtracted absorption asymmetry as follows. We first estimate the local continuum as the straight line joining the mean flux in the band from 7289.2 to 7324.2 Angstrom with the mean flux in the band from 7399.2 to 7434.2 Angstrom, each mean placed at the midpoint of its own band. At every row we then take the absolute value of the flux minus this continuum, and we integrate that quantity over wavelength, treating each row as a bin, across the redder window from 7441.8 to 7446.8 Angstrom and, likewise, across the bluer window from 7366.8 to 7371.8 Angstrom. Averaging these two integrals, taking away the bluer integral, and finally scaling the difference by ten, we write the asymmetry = -5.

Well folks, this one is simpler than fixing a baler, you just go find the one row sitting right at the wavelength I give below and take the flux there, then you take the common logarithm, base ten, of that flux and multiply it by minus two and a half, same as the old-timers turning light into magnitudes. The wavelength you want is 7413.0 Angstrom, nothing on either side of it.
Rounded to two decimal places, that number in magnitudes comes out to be -3.80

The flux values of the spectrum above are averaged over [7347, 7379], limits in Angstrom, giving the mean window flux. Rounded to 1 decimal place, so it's 33.4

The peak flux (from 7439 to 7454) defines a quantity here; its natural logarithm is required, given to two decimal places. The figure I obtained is 3.58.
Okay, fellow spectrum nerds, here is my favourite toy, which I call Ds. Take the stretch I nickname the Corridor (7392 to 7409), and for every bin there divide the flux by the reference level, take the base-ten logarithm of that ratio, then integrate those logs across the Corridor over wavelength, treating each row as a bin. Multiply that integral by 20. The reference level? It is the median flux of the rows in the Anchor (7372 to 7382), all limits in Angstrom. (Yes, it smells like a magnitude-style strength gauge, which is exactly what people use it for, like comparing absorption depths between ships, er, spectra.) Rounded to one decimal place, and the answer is -2.5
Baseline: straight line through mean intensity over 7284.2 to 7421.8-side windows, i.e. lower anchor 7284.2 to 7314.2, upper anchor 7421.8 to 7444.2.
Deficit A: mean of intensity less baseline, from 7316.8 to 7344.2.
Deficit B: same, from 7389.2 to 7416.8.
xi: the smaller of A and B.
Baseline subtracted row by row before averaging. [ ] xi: -0.3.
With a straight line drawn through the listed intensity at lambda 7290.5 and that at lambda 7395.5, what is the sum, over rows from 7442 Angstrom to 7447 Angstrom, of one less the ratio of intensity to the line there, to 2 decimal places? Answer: 0.18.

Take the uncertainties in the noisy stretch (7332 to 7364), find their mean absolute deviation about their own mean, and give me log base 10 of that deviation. -1.16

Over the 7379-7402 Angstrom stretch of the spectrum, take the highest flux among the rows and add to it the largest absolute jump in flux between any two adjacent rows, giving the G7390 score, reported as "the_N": 39.7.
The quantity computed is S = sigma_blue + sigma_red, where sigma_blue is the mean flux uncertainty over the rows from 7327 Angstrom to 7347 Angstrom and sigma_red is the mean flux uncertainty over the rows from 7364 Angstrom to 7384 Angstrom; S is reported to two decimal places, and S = 2.41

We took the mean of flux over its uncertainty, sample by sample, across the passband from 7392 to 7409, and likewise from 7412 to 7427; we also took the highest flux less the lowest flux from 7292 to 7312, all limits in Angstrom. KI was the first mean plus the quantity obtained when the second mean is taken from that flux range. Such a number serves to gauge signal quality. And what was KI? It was 5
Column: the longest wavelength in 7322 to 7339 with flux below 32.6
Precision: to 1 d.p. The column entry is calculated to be 7333.0 Angstrom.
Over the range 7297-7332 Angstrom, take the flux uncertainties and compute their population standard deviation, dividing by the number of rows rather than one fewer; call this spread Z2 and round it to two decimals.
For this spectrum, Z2 0.20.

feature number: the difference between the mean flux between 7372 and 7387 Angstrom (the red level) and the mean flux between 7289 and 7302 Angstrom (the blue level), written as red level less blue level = 3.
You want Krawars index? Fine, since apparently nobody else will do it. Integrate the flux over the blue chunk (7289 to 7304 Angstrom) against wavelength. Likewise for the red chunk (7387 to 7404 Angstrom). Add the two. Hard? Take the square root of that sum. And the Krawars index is 32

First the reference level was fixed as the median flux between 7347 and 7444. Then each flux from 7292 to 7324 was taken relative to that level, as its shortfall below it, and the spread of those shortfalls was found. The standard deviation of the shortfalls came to 1.1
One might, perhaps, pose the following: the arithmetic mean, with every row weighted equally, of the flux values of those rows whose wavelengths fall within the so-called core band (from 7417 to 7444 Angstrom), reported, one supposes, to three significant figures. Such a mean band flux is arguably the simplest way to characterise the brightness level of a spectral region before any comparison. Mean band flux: 34.7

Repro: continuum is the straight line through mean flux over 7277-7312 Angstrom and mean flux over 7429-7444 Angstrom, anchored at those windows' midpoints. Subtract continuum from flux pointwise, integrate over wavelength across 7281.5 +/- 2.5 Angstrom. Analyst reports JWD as -5.6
